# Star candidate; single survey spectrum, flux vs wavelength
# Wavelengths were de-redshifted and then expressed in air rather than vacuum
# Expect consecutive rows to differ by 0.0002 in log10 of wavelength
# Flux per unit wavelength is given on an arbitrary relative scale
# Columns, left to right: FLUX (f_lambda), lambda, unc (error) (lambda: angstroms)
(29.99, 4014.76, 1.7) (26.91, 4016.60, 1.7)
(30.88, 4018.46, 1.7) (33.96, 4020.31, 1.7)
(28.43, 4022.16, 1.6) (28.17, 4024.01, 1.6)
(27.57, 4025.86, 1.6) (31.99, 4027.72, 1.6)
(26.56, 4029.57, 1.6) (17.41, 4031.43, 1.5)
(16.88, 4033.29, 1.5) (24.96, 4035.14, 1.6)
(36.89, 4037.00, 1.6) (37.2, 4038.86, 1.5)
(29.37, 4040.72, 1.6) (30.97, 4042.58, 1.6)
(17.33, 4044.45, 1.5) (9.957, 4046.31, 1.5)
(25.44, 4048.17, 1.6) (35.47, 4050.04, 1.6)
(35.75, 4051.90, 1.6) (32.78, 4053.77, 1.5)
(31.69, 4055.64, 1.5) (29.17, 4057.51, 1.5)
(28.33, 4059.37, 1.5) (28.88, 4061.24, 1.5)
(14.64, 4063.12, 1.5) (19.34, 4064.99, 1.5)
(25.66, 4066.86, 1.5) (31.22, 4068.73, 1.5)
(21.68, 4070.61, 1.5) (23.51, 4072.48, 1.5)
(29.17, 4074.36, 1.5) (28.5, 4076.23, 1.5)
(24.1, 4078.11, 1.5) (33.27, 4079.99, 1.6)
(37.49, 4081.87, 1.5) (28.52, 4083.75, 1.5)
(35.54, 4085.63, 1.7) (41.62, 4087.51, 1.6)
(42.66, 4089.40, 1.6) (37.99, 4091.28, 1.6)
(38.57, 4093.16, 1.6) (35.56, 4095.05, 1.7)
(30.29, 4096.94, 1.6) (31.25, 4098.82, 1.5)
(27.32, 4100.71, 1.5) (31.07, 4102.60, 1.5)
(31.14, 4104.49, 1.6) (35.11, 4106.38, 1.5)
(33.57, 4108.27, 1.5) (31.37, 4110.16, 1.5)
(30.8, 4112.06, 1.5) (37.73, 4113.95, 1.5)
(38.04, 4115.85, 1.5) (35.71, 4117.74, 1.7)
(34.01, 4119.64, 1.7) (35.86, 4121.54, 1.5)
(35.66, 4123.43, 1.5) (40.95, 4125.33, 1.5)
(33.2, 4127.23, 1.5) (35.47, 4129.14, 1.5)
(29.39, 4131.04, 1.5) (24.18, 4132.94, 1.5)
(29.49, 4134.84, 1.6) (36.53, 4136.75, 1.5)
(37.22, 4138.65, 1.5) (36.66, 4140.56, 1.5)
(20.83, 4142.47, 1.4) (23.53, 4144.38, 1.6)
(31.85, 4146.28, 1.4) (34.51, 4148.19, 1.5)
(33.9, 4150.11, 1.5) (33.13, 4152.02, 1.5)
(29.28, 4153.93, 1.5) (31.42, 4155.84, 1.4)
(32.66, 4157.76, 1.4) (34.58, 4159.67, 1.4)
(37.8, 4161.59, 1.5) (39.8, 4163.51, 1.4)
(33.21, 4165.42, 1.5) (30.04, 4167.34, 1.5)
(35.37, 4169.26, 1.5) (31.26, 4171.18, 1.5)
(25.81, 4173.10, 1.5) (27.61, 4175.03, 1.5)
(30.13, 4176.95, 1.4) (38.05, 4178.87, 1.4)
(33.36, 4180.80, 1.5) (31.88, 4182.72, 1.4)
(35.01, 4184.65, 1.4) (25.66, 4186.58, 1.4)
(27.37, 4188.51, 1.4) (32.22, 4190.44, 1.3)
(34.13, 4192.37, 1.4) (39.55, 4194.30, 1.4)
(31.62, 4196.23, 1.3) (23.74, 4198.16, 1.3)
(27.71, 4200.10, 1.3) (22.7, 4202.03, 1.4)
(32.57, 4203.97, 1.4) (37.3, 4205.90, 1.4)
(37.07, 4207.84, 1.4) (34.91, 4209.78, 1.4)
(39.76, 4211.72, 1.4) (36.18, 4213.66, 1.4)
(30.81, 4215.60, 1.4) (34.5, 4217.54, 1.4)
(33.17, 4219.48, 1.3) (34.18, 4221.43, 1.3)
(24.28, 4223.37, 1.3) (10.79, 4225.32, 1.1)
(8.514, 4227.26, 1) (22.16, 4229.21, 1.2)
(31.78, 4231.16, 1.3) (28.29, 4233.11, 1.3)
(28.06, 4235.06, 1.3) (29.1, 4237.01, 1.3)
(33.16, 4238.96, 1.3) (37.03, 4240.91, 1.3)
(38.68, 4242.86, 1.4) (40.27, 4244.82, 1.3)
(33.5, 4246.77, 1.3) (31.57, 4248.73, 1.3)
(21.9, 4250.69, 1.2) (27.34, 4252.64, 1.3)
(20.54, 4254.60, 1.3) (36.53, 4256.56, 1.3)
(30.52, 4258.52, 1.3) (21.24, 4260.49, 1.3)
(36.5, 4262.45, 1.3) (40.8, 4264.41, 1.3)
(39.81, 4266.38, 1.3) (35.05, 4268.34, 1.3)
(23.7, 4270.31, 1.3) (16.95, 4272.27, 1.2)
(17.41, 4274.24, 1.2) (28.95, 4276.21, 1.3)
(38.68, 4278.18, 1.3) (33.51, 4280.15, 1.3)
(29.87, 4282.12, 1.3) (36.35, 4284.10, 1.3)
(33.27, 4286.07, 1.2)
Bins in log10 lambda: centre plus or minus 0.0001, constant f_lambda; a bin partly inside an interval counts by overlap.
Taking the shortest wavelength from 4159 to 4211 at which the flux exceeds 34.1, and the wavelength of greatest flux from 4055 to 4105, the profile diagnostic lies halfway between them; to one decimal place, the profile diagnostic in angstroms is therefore 4124.5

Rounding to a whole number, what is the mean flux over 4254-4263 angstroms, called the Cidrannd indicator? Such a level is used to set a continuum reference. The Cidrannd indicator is 29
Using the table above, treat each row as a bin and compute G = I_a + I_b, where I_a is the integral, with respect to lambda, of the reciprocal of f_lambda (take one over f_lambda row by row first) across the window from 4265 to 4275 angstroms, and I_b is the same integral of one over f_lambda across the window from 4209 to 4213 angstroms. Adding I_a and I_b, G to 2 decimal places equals 0.52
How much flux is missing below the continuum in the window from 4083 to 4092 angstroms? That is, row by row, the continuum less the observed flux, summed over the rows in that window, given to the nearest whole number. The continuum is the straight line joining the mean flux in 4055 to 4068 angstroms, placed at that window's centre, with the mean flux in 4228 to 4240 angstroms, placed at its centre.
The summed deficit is -57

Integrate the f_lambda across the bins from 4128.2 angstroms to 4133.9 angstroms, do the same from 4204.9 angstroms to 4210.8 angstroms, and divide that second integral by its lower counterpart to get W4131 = 1.3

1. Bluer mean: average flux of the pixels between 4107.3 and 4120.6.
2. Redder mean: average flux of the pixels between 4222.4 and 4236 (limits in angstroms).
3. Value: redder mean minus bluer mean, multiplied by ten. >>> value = -125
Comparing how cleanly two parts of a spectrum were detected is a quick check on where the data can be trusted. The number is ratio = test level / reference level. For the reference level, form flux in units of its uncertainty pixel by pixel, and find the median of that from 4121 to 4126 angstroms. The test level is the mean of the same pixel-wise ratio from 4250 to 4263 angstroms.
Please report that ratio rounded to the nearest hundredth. 0.90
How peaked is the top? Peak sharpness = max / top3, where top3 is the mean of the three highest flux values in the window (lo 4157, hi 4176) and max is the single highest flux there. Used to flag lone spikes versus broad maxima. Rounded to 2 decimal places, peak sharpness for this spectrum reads 1.06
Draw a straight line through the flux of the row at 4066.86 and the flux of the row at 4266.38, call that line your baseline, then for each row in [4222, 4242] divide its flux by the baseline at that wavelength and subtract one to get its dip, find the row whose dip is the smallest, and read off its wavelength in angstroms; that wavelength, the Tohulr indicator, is 4227.26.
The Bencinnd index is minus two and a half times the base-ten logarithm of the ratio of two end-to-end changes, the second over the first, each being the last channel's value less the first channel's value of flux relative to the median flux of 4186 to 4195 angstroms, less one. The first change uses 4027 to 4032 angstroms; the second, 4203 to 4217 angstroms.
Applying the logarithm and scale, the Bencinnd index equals 2.3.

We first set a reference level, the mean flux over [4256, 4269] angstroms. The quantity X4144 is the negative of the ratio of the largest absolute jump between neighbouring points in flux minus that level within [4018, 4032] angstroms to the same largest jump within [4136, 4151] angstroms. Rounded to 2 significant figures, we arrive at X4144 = -0.58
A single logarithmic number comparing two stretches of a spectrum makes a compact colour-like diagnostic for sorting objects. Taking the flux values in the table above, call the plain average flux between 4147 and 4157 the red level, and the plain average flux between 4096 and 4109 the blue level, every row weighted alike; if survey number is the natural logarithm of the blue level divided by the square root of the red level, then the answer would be 1.71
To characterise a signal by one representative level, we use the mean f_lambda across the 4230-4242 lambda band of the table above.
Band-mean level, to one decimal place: 31.2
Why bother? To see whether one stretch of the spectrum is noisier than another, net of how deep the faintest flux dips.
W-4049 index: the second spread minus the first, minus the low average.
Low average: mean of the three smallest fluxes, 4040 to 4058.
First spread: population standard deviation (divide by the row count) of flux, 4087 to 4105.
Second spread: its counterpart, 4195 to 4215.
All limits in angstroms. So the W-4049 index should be -17.0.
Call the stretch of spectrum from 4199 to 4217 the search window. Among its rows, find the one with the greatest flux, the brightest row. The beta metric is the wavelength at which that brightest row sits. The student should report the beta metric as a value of 4211.72 angstroms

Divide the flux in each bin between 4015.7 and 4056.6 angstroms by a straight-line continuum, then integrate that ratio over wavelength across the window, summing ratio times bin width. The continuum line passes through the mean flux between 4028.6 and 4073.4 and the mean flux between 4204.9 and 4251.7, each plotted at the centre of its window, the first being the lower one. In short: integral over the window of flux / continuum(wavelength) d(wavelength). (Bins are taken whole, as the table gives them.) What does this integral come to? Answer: 44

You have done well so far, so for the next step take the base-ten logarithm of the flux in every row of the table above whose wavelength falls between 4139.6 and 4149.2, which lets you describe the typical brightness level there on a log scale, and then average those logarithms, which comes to 1.46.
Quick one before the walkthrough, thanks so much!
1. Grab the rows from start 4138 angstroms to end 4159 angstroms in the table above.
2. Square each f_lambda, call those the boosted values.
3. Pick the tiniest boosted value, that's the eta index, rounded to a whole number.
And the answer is 434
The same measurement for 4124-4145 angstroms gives 434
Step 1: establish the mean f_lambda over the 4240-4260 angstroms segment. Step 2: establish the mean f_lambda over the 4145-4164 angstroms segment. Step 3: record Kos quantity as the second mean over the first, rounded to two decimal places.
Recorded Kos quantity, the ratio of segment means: 1.07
